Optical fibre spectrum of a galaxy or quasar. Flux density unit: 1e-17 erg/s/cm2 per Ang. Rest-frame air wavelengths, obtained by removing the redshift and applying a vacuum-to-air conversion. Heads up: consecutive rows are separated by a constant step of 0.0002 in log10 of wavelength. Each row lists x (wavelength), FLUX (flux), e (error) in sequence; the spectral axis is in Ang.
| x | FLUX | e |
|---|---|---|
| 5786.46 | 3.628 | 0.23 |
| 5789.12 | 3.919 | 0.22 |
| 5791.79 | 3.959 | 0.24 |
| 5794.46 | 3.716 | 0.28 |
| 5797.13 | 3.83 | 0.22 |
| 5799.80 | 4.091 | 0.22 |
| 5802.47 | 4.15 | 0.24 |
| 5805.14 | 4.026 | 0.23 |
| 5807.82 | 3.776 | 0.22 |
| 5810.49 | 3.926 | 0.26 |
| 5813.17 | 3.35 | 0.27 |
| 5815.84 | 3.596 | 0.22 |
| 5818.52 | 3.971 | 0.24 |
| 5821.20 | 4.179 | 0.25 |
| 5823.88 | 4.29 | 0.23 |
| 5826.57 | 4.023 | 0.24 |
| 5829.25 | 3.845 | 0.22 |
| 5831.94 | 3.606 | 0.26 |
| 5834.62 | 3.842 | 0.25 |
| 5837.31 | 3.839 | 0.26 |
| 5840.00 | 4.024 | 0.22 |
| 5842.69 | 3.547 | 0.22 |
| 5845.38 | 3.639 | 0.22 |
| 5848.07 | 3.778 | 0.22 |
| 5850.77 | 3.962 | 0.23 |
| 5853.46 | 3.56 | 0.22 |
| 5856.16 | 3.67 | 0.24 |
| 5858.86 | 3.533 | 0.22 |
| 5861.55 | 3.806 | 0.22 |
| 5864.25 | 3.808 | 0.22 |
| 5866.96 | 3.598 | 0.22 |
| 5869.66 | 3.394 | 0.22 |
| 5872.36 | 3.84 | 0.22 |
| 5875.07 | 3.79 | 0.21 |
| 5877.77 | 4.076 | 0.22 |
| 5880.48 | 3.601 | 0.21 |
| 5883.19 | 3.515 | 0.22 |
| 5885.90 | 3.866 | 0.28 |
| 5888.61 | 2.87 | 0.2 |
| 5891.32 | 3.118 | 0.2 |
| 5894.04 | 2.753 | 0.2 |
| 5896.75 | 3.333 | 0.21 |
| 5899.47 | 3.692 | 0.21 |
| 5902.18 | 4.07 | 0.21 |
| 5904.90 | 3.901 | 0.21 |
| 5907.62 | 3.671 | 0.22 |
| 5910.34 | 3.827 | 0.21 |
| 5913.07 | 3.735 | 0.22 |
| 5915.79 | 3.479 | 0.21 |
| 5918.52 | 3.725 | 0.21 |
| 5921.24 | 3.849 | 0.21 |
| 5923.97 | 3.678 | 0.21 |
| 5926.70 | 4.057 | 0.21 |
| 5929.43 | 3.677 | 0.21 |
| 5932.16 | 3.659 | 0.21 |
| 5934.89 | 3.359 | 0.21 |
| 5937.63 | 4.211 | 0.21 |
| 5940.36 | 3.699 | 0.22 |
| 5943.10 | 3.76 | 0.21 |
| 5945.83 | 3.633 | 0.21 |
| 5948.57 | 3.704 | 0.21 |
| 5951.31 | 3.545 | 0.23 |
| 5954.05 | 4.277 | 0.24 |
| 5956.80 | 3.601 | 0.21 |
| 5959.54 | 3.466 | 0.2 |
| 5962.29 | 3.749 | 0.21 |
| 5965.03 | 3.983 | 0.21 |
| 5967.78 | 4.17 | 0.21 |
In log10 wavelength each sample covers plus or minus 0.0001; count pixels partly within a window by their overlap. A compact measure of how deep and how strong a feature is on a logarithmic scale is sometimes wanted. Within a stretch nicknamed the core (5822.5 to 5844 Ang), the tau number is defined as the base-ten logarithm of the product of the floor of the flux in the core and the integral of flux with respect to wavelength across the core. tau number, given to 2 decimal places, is 2.47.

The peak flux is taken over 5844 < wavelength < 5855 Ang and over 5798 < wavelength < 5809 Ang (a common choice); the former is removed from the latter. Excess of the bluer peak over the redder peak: 0.2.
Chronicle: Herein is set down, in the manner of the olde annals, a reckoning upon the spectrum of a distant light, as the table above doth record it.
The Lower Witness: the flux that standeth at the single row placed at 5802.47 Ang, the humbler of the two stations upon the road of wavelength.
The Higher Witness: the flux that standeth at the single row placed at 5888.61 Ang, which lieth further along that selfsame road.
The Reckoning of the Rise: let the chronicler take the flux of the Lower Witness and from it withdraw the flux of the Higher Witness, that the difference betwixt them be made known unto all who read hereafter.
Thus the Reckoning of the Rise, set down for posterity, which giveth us 1.3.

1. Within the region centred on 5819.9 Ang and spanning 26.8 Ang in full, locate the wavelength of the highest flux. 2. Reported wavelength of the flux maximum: 5823.88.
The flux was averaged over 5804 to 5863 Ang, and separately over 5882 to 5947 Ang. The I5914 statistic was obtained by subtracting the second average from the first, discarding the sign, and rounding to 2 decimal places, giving 0.18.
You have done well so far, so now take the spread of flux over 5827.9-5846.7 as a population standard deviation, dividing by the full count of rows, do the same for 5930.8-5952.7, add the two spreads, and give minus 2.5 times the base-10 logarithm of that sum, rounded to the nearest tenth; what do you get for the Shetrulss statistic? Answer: 1.0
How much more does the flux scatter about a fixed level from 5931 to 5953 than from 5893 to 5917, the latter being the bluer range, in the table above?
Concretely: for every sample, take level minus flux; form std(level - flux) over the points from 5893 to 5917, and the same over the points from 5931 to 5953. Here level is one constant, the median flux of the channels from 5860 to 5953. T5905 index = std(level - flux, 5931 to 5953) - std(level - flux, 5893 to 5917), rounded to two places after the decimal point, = -0.14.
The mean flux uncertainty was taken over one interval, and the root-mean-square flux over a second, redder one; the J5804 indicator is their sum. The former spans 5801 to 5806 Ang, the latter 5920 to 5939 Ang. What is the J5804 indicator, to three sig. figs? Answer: 4.03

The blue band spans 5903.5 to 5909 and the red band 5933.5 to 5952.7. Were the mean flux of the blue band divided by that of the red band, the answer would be 1.02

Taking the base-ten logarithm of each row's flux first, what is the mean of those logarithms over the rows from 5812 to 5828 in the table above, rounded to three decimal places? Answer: 0.590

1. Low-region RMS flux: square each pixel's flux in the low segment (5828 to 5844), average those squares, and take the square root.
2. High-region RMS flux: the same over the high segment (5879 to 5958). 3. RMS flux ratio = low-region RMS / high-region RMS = 1.03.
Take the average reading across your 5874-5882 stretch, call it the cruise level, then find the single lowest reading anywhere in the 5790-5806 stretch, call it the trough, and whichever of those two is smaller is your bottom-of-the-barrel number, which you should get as 3.7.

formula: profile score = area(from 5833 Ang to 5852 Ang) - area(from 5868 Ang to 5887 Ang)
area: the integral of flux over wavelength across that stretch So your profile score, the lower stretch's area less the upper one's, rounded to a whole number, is 1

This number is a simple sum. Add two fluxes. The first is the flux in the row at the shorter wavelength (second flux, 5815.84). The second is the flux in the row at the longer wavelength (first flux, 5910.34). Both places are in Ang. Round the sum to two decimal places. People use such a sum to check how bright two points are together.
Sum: 7.42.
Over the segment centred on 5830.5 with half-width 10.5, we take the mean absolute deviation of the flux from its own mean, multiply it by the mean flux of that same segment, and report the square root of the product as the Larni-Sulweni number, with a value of 0.83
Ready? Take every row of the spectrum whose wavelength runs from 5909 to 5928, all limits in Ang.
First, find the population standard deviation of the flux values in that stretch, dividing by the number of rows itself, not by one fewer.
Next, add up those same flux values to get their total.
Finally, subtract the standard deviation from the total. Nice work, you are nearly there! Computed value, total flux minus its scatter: 26.2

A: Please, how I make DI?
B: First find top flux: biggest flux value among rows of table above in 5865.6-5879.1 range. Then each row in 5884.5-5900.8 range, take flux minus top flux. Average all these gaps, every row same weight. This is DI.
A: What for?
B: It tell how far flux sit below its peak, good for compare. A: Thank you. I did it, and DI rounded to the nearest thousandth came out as -0.804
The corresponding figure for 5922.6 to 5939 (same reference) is -0.302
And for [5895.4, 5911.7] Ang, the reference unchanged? -0.327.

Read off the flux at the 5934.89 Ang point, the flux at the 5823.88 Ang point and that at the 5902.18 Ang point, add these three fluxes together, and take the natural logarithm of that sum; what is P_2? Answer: 2.46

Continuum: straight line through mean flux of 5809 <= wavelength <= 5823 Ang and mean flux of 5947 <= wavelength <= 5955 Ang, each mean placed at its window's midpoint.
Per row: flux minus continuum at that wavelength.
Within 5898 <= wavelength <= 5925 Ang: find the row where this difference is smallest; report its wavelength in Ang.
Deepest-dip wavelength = 5915.79 Ang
